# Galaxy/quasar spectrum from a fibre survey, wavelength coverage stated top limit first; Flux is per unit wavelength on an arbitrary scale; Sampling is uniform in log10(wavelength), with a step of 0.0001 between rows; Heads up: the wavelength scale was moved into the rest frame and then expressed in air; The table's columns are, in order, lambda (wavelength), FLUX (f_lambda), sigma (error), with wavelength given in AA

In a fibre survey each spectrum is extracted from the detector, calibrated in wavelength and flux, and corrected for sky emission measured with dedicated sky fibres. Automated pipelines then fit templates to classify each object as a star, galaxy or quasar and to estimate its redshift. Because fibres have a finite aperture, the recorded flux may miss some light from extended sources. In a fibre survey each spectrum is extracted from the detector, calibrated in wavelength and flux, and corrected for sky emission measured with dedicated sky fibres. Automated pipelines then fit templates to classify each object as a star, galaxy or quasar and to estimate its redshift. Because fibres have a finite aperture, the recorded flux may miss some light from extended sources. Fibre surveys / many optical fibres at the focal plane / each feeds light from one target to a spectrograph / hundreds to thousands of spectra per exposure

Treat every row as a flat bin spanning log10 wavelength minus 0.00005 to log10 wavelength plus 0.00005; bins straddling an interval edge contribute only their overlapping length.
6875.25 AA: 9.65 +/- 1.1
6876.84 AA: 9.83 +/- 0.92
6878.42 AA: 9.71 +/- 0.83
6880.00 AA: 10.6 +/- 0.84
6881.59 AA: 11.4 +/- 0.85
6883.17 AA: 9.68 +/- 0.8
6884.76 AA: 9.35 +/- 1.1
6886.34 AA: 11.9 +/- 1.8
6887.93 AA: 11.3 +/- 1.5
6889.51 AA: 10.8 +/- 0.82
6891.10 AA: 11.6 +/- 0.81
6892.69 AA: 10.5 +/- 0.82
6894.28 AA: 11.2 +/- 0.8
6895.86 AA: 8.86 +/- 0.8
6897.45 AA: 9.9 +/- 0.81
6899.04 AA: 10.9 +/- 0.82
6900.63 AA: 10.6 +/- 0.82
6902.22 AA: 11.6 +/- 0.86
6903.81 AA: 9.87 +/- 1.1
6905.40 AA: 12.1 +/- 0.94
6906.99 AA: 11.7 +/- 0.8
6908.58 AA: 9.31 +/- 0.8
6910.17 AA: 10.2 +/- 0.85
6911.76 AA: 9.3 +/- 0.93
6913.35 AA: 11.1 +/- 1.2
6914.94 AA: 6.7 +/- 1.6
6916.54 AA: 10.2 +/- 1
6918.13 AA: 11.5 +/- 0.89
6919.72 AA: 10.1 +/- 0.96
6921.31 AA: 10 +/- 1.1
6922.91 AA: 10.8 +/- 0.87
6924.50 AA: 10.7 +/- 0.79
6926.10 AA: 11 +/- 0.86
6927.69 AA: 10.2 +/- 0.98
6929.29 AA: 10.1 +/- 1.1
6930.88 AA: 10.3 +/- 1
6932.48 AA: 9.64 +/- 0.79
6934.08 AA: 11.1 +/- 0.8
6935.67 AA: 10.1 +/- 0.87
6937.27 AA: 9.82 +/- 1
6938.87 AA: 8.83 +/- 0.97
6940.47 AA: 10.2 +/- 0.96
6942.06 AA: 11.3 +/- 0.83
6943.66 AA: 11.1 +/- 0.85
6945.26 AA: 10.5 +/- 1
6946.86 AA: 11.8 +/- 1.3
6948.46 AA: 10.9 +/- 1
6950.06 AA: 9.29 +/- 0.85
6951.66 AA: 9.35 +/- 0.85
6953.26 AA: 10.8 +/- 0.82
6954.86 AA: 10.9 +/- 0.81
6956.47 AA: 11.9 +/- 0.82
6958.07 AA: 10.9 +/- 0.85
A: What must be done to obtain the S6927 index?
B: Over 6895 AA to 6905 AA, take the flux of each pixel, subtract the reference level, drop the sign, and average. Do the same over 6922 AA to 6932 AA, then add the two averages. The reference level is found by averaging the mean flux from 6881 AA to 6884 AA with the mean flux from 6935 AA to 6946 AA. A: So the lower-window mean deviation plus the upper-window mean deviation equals 1.1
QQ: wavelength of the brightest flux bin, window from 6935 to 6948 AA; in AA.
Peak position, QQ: 6946.86 AA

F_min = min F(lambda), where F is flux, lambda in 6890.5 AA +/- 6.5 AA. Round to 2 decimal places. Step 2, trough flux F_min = 8.86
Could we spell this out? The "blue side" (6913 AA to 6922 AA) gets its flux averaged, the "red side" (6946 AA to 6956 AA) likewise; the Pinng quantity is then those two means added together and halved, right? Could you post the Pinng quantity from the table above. 10.2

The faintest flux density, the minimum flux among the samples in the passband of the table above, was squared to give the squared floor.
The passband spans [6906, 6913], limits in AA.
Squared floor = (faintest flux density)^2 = 86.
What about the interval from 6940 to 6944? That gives 104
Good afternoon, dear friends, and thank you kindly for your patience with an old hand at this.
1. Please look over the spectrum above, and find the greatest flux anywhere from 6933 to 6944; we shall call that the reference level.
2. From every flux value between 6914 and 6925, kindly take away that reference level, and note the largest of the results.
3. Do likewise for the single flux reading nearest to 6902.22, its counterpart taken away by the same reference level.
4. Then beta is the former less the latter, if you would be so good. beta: -0.1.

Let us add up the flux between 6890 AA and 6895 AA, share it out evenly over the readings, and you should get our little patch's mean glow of 11.1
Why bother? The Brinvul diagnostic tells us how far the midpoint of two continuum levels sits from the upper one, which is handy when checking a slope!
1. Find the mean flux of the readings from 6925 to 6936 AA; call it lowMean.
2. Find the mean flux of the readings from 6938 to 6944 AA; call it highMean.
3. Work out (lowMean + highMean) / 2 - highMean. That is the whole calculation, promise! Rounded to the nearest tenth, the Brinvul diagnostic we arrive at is 0.0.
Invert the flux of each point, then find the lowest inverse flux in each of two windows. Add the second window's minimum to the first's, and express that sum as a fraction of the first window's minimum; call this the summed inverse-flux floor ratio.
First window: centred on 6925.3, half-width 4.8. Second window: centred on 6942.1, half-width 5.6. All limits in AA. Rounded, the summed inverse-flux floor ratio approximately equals 1.93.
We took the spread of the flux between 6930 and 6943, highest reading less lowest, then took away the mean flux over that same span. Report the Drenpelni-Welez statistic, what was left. -7.7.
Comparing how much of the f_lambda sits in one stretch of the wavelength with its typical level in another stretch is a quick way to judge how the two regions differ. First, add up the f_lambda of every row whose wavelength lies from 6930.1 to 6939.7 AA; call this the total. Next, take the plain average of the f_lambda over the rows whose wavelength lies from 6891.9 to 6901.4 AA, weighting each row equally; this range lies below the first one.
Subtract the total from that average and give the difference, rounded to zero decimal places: -49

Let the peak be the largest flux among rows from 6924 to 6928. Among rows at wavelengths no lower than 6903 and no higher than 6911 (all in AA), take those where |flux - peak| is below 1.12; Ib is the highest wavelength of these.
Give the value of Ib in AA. 6910.17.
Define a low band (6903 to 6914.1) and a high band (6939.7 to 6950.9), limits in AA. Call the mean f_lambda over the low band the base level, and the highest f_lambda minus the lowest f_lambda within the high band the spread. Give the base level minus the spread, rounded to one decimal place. 8.0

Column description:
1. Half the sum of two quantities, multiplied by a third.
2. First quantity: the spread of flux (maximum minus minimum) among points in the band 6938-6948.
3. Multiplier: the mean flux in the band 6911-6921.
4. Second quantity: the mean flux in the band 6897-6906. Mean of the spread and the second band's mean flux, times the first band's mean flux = 68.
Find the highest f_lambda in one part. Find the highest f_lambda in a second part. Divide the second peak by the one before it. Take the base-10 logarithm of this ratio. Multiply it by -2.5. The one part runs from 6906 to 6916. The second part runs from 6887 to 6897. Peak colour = 0.01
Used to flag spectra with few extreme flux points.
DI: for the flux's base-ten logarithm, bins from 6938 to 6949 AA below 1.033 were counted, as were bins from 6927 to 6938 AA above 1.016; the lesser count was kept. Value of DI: 1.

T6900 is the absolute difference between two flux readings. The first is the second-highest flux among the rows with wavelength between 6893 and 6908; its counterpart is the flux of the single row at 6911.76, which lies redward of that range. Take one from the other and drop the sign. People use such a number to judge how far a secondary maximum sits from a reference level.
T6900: 2.4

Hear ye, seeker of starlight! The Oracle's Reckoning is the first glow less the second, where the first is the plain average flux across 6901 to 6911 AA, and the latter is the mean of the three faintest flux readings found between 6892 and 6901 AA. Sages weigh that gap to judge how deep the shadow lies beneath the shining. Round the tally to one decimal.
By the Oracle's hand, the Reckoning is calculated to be 1.0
